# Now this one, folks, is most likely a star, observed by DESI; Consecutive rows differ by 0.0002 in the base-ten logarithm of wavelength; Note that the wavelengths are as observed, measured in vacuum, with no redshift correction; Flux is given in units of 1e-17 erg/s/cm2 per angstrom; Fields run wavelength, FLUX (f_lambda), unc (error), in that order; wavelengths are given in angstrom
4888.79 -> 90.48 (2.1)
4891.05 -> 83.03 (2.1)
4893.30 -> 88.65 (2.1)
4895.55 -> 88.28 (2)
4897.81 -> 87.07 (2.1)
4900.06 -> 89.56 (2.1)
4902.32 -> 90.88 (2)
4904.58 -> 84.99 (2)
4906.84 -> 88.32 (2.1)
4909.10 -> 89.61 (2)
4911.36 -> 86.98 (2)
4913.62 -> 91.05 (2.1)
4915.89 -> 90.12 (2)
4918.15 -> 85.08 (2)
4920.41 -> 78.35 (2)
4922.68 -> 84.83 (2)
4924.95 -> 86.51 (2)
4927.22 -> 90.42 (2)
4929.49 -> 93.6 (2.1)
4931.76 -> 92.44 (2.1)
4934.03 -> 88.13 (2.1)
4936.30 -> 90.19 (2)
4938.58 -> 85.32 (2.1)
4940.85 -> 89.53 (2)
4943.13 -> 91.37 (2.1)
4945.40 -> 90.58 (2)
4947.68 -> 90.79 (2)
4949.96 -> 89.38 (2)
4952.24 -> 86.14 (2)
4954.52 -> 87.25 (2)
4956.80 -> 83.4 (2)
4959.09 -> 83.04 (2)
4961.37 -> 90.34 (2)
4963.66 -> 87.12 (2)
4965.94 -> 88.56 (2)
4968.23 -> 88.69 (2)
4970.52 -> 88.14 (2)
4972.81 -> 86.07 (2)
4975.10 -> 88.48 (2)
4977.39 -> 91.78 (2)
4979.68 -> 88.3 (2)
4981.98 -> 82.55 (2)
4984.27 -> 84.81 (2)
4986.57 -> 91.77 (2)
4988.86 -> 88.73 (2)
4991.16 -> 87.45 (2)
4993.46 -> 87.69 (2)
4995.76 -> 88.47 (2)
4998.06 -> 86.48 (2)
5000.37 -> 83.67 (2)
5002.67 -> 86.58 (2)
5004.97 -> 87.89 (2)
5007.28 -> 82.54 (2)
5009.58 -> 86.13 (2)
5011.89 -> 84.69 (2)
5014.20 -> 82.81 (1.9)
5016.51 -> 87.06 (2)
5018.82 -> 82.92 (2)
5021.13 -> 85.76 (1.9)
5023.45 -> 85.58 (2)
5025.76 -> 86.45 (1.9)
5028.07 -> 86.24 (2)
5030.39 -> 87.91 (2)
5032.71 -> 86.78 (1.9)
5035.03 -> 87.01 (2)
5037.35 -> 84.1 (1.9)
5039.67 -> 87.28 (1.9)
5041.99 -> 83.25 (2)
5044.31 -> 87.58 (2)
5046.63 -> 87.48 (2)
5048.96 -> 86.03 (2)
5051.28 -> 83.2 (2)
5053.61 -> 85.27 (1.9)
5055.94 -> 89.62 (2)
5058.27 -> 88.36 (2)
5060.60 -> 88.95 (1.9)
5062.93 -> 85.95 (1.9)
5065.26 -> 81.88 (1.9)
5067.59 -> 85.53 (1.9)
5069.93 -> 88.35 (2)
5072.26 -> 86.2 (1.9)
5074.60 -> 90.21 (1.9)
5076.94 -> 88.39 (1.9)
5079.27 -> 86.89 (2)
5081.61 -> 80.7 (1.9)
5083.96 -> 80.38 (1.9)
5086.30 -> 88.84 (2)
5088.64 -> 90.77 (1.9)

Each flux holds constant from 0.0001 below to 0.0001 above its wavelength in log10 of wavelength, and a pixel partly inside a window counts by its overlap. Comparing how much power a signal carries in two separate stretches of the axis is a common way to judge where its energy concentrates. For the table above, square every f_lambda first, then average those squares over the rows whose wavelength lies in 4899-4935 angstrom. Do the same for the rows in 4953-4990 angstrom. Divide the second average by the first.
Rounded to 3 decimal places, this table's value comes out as 0.983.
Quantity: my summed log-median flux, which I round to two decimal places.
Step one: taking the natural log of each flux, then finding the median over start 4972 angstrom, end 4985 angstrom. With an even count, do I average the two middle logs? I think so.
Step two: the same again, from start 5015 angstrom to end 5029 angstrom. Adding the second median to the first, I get 8.92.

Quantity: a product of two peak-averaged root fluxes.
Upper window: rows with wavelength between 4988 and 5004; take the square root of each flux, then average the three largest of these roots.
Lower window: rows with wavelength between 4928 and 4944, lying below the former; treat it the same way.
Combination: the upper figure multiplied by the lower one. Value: 90.4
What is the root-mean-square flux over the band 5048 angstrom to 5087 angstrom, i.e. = 86.2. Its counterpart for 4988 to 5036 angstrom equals 86.2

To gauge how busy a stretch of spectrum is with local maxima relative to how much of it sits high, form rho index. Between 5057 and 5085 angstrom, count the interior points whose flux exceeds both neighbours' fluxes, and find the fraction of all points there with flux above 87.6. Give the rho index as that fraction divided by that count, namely 0.14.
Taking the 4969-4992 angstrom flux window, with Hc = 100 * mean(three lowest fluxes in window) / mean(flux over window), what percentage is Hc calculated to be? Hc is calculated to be 96.2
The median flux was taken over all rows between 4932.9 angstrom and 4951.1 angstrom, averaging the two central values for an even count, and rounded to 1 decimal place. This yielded 89.9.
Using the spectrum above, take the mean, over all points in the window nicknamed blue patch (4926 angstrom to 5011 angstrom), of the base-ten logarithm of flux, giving 1.94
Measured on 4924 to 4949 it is 1.95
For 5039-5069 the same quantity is 1.94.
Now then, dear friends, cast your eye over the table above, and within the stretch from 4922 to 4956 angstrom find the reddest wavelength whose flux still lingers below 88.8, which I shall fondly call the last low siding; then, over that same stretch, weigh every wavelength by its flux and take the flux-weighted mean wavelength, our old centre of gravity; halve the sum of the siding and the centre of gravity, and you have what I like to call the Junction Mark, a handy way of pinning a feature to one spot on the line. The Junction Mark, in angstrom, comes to 4946.6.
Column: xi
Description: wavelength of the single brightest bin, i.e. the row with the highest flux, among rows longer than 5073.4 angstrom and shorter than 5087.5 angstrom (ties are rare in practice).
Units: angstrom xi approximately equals 5074.60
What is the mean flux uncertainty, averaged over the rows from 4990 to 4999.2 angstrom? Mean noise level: 2.00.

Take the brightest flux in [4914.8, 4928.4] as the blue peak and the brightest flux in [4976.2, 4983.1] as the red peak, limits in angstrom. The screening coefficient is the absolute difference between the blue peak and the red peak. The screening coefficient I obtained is 1.4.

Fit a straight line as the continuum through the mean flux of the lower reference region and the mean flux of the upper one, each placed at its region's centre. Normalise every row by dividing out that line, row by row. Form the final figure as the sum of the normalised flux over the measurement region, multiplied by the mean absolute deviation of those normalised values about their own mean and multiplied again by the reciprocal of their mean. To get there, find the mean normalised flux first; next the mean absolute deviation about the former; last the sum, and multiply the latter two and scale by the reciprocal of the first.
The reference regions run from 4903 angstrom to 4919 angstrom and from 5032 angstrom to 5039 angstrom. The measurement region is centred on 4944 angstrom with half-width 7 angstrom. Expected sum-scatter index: 0.10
